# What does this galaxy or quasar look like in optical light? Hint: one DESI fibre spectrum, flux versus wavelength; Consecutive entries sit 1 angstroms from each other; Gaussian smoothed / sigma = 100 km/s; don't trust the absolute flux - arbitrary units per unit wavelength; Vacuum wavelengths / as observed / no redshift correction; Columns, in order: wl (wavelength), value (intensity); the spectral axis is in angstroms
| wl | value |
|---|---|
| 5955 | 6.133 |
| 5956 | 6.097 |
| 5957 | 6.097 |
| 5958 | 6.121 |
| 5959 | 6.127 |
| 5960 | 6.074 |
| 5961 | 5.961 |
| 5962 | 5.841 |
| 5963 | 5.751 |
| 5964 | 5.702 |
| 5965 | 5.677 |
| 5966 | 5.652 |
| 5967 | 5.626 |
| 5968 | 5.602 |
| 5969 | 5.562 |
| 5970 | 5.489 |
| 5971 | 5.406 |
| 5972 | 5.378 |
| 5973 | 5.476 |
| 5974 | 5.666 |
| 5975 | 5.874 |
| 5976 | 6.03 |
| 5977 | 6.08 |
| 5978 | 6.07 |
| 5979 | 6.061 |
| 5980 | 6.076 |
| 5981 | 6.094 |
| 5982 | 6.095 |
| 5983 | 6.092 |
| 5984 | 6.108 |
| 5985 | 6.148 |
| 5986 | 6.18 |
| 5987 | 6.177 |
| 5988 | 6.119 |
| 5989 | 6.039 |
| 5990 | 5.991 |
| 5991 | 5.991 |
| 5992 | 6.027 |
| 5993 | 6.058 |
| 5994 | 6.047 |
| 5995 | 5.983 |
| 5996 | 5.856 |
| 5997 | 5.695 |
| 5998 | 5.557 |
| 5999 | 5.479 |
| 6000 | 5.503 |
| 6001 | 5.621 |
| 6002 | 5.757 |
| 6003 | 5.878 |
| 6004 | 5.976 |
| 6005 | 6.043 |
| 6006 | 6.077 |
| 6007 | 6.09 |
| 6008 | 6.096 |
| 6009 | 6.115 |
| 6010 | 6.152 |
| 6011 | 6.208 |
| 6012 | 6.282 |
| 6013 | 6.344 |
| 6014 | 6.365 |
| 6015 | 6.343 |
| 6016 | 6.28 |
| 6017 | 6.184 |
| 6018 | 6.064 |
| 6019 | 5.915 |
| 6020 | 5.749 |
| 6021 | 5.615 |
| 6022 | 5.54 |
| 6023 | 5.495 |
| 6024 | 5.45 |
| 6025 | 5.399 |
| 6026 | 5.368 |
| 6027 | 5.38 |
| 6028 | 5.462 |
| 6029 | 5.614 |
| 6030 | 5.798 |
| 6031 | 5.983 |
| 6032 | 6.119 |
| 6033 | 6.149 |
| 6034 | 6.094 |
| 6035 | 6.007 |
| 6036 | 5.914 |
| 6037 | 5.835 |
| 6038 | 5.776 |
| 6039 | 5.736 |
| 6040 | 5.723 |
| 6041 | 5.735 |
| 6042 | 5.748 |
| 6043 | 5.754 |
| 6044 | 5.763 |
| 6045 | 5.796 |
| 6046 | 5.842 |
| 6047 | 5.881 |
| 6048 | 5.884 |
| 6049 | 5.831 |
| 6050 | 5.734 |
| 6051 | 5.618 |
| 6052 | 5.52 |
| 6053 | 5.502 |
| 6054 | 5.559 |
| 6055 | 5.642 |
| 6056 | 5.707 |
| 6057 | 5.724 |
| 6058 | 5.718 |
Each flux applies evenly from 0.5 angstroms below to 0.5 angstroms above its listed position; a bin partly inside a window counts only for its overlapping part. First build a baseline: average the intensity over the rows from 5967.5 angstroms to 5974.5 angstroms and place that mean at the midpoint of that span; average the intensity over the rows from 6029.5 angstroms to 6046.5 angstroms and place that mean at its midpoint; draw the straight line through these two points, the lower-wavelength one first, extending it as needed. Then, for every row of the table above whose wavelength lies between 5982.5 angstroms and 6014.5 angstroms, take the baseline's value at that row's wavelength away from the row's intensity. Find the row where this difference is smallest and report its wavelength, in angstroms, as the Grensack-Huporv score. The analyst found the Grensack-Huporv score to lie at 5999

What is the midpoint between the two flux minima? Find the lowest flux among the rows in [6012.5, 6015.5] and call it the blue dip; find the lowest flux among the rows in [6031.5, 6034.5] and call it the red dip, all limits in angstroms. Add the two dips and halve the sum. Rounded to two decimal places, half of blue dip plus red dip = 6.22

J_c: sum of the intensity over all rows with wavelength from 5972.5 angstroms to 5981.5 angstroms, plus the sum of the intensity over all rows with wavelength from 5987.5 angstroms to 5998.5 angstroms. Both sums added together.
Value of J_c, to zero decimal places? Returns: 119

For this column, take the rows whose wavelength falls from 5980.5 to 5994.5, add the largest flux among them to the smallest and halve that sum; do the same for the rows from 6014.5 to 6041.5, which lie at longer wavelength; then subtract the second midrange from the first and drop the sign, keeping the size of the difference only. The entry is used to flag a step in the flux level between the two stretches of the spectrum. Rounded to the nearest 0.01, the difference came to 0.23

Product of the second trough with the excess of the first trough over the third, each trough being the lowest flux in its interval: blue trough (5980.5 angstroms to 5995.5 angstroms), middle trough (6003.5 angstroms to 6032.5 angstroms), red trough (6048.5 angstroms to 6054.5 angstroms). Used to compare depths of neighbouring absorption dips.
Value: 2.6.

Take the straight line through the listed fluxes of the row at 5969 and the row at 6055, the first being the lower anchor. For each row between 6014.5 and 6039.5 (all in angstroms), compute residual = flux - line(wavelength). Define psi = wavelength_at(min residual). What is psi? 6026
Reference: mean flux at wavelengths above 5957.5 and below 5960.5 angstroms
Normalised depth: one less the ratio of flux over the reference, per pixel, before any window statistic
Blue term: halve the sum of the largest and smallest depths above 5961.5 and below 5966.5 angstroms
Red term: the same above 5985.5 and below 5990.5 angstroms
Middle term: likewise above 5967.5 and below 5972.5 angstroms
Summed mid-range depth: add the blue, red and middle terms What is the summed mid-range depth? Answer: 0.16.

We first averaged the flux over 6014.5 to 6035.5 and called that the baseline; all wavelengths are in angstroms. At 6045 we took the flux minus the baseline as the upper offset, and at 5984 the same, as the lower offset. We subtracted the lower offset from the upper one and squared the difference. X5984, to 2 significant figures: 0.097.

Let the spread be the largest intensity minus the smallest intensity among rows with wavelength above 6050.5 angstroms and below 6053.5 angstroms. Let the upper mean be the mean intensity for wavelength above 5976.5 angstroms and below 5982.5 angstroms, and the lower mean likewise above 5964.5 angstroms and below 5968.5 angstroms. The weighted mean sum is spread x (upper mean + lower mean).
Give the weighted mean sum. 1.36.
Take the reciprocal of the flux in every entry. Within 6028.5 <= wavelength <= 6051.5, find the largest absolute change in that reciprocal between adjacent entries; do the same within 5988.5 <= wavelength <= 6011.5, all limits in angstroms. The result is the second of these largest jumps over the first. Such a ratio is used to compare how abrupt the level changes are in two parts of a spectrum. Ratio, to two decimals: 0.85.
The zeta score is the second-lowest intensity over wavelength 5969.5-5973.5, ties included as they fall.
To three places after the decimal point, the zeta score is 5.406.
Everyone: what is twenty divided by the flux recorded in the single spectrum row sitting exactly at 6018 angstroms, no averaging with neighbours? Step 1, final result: 3.30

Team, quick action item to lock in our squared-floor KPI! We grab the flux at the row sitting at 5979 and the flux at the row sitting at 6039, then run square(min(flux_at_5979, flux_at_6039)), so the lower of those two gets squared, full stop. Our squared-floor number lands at 33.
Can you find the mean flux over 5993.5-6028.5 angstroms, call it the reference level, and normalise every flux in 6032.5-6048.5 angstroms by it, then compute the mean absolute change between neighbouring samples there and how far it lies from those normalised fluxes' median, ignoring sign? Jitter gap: 0.98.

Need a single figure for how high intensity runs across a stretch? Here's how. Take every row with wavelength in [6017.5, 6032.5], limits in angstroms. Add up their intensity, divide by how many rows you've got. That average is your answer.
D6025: 5.66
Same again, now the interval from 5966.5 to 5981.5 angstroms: 5.77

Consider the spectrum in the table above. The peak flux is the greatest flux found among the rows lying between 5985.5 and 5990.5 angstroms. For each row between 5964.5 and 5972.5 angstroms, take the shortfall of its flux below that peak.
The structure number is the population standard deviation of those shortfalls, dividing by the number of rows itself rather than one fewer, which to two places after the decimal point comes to 0.11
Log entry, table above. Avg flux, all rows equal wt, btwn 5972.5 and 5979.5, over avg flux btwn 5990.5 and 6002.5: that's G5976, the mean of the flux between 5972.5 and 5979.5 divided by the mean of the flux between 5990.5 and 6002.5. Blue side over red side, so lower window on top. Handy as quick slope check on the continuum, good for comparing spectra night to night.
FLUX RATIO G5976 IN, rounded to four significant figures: 1.017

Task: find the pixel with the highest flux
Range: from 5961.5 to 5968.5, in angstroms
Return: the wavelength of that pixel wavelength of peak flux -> 5962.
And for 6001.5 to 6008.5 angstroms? 6008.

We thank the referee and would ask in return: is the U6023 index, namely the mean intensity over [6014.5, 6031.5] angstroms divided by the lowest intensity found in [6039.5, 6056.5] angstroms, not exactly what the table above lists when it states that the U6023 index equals 1.04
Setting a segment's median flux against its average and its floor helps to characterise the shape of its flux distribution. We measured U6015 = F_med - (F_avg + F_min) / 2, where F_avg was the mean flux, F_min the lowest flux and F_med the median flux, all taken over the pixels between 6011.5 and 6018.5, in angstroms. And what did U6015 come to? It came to 0.12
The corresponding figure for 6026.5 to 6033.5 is 0.21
